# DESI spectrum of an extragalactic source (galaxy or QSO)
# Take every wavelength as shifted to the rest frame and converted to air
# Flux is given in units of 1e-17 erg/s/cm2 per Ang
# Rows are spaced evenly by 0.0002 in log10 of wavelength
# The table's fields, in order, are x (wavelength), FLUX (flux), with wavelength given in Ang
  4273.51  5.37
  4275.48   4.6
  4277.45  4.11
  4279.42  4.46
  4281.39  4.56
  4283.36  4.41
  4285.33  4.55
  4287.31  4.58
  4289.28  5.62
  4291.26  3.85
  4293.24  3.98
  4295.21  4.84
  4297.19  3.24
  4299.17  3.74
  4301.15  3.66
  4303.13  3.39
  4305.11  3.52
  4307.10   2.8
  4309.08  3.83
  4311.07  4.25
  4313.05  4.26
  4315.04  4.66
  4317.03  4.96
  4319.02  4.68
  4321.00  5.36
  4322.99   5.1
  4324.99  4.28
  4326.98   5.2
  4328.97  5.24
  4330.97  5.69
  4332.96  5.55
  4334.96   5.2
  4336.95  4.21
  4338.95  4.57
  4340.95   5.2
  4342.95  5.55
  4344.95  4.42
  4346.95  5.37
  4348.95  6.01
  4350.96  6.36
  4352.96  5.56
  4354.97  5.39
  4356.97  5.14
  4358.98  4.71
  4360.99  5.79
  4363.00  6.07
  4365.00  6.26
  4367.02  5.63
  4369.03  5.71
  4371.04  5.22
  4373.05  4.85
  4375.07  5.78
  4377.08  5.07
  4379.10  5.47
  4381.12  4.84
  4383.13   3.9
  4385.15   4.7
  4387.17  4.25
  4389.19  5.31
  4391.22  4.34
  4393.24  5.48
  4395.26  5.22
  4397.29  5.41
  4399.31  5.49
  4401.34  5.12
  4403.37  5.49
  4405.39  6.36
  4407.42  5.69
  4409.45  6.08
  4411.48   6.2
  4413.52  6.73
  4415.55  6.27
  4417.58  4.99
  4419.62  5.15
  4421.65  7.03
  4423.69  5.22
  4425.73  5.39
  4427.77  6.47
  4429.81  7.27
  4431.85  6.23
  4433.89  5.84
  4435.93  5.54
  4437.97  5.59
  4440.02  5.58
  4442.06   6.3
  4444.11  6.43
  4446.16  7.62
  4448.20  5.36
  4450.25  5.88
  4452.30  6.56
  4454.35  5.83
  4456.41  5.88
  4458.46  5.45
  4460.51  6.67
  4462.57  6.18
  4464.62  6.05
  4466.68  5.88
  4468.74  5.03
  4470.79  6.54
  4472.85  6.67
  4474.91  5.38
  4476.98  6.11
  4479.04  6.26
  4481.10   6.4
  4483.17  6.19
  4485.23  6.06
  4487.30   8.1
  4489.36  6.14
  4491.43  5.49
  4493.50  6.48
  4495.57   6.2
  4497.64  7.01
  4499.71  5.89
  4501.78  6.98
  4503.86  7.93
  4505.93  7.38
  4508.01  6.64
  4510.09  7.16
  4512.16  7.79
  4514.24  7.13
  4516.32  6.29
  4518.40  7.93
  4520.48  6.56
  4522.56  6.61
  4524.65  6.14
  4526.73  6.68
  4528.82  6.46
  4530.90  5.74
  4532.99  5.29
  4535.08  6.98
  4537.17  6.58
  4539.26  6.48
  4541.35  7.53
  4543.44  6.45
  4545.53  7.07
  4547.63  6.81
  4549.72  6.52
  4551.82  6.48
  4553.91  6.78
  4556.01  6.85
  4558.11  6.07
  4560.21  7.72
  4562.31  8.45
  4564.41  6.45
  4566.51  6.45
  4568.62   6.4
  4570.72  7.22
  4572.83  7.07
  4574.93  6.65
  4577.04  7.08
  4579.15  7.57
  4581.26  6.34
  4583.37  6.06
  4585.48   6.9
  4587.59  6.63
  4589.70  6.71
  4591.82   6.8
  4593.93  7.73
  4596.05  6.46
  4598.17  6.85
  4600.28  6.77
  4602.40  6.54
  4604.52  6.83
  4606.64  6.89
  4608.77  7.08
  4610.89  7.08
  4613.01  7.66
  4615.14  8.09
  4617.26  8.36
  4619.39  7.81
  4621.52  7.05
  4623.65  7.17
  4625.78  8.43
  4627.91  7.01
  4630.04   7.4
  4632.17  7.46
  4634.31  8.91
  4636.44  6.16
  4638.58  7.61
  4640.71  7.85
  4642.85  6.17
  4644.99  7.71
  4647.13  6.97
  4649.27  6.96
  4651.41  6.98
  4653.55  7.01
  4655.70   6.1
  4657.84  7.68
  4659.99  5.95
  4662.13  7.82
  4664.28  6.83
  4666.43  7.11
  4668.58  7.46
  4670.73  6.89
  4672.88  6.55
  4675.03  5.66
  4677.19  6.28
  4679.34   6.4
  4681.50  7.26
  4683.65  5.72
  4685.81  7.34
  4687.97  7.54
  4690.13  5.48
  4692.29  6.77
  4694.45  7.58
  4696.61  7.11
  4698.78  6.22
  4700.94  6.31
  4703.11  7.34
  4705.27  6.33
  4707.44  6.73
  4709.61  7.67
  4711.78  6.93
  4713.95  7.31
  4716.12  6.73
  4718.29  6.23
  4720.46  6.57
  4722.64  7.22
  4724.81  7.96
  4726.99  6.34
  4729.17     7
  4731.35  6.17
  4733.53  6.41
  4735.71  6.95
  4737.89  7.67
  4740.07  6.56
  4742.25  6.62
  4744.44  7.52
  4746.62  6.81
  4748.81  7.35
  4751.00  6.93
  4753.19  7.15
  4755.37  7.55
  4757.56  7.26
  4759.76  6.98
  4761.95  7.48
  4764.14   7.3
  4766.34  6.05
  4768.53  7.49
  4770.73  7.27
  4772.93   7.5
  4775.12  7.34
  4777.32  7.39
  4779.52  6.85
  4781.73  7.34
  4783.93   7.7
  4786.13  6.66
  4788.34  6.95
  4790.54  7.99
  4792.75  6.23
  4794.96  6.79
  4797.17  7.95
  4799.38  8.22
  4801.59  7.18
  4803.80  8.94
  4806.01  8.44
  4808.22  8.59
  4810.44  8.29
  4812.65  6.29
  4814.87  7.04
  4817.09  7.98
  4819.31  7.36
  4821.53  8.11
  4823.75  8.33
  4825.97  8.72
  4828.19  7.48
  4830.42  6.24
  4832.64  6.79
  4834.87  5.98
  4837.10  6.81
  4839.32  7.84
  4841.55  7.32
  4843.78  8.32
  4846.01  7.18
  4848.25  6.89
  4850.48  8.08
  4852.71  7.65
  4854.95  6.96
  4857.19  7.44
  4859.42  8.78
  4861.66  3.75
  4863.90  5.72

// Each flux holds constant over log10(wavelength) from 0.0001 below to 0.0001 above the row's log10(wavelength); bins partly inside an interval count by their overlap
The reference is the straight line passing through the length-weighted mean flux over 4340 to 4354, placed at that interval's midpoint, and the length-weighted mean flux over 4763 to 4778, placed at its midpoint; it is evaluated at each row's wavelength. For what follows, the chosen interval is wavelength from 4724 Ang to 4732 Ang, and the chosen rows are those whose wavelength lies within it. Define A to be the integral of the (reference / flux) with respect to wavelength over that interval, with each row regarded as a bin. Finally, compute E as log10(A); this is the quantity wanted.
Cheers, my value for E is 0.92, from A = 8.2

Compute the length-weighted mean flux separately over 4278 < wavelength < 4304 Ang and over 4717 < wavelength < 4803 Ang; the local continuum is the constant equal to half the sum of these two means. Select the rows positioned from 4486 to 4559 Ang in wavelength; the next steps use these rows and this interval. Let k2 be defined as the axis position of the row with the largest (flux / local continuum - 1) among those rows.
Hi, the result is 4487.30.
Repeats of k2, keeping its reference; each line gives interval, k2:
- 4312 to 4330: 4321.00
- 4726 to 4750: 4737.89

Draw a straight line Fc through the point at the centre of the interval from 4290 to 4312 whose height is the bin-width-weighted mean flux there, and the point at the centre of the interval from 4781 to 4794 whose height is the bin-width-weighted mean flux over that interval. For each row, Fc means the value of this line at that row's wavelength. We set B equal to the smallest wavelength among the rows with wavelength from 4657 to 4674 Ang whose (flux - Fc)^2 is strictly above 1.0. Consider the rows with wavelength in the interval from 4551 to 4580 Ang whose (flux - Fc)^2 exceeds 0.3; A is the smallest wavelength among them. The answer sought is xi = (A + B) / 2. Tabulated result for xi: 4604.8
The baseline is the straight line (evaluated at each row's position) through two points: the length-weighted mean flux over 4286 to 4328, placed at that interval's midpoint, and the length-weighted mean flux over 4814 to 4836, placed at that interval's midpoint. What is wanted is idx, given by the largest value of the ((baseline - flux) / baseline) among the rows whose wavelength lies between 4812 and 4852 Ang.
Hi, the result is 0.20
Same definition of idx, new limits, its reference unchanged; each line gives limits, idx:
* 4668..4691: 0.17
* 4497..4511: -0.08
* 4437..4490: 0.04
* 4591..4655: 0.02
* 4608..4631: -0.13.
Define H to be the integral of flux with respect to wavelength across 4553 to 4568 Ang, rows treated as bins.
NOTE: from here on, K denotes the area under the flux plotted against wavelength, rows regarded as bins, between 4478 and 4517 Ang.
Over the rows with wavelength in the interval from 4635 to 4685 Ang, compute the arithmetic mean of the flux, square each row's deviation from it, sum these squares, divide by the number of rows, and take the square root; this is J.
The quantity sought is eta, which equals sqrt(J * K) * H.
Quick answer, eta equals 1378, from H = 104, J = 0.67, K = 262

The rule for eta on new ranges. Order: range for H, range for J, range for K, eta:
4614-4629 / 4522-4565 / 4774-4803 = 1359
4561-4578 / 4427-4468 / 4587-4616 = 1283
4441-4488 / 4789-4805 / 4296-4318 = 2485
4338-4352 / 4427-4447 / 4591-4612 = 742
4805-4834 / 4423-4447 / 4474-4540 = 3913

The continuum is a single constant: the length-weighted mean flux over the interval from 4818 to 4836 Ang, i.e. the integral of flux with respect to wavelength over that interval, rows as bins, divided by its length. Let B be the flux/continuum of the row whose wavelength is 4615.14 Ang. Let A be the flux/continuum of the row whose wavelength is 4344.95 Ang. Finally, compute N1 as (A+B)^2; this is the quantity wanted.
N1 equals 2.87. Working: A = 0.60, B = 1.10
